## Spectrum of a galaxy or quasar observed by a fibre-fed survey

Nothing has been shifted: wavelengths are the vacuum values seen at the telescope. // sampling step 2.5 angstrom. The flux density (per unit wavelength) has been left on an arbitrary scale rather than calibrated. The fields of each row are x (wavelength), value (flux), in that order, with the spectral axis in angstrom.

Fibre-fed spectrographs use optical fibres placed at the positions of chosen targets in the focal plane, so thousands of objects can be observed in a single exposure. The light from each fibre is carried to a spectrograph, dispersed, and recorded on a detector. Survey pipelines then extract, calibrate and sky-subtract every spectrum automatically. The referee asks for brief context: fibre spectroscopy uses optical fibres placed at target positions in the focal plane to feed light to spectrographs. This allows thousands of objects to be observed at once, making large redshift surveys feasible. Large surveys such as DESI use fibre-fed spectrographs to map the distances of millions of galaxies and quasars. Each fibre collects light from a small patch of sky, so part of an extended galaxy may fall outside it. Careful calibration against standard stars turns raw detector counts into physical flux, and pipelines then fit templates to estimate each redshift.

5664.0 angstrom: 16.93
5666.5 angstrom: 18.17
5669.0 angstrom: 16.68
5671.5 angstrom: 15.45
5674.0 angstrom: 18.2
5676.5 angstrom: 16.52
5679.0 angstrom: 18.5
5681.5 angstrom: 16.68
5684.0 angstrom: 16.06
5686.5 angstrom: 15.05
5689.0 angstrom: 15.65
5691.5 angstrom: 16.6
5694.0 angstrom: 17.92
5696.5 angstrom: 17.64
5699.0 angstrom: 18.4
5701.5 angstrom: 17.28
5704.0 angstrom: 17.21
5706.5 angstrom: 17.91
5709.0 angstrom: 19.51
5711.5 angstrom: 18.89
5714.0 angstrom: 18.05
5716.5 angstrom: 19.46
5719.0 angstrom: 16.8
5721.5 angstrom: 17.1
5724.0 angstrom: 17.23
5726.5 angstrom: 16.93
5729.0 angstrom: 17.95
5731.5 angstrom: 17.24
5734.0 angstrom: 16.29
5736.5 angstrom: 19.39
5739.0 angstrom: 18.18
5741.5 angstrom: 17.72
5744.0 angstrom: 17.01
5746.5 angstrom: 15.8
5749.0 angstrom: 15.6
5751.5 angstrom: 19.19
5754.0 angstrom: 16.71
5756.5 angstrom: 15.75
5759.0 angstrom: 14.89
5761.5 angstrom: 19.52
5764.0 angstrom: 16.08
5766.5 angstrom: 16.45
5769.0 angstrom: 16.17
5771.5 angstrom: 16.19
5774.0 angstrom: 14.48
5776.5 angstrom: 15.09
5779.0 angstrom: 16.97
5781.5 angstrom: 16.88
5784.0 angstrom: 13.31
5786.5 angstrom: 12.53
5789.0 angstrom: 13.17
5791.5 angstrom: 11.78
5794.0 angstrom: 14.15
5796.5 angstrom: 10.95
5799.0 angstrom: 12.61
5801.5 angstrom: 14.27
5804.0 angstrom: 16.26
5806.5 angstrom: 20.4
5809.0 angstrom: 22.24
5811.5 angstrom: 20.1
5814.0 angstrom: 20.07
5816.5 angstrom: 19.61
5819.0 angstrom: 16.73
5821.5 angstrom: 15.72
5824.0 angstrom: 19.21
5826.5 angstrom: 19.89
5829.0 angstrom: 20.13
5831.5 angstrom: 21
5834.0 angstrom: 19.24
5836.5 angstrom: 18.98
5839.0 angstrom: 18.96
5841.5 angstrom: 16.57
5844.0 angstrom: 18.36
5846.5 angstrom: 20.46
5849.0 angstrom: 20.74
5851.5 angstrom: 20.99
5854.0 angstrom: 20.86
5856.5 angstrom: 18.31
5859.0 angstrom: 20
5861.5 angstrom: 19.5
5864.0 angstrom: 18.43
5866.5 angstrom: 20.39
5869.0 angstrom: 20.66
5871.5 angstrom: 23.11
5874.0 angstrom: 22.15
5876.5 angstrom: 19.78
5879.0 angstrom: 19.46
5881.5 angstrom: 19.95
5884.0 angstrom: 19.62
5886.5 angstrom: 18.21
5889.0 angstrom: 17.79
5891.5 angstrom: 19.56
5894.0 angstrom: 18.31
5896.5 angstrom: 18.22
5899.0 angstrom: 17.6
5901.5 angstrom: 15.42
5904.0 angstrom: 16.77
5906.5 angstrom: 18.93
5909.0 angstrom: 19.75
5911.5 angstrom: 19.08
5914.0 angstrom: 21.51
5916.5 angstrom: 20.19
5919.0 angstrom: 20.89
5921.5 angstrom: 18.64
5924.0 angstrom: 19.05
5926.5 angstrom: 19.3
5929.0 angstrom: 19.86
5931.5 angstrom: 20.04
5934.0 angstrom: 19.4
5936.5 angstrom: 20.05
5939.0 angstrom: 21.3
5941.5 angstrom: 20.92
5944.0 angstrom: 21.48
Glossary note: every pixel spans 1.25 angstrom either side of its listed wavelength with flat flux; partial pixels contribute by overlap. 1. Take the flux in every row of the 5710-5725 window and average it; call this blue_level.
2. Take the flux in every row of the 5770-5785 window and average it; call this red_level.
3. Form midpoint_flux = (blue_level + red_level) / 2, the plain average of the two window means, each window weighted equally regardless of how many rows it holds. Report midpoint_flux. 16.7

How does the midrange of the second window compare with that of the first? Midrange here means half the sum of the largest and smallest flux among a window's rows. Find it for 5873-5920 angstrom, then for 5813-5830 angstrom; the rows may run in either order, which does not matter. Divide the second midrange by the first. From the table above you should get 0.95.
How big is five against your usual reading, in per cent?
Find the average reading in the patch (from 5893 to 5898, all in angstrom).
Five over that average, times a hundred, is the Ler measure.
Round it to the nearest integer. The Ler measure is 27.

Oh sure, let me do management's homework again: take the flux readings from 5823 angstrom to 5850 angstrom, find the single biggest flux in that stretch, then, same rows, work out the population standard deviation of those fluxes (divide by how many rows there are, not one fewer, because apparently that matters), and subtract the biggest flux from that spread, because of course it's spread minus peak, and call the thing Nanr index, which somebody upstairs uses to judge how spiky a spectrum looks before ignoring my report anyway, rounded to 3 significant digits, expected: -19.8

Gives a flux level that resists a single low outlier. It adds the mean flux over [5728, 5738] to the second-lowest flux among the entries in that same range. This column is 35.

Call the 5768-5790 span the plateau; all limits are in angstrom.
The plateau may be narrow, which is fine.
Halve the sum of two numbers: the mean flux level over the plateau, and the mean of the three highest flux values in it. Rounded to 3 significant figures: 15.8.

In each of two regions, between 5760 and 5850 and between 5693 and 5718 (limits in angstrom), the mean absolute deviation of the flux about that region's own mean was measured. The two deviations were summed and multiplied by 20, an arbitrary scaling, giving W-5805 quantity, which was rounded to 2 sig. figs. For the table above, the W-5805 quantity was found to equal 64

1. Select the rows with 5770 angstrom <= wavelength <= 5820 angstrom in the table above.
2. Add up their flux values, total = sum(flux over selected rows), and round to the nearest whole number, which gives 318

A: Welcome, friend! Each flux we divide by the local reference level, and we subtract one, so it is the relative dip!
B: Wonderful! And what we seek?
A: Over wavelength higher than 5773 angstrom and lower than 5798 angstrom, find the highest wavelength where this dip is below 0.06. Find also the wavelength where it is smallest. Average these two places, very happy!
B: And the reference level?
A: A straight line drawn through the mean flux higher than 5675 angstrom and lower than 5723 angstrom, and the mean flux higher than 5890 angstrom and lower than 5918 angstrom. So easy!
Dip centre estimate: 5796.5 angstrom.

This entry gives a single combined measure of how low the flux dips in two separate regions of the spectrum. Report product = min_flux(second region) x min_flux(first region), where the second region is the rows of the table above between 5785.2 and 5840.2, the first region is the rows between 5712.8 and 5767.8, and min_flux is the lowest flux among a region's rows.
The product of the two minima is 163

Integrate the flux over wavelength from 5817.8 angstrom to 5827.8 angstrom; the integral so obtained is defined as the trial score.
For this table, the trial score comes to 179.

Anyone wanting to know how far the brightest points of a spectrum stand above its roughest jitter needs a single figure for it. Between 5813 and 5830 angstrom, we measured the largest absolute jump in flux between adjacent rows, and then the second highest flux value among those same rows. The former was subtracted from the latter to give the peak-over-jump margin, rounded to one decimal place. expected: 16.6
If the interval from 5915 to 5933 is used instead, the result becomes 17.9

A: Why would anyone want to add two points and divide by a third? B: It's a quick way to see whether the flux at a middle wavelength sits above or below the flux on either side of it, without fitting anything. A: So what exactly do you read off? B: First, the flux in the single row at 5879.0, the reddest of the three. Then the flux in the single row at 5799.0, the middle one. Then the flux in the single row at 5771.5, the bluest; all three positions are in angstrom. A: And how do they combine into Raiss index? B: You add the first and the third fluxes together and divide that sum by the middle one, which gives 2.8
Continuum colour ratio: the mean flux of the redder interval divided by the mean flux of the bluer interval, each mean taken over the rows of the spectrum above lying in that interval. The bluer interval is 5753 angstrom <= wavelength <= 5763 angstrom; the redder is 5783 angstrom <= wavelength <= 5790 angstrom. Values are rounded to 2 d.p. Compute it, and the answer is 0.78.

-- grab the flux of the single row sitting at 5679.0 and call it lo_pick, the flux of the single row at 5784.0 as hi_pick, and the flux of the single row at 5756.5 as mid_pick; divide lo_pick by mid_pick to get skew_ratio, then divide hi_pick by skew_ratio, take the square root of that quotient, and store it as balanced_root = 3.4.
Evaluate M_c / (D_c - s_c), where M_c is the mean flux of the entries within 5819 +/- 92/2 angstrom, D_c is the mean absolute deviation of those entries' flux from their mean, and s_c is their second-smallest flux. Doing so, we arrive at -1.92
